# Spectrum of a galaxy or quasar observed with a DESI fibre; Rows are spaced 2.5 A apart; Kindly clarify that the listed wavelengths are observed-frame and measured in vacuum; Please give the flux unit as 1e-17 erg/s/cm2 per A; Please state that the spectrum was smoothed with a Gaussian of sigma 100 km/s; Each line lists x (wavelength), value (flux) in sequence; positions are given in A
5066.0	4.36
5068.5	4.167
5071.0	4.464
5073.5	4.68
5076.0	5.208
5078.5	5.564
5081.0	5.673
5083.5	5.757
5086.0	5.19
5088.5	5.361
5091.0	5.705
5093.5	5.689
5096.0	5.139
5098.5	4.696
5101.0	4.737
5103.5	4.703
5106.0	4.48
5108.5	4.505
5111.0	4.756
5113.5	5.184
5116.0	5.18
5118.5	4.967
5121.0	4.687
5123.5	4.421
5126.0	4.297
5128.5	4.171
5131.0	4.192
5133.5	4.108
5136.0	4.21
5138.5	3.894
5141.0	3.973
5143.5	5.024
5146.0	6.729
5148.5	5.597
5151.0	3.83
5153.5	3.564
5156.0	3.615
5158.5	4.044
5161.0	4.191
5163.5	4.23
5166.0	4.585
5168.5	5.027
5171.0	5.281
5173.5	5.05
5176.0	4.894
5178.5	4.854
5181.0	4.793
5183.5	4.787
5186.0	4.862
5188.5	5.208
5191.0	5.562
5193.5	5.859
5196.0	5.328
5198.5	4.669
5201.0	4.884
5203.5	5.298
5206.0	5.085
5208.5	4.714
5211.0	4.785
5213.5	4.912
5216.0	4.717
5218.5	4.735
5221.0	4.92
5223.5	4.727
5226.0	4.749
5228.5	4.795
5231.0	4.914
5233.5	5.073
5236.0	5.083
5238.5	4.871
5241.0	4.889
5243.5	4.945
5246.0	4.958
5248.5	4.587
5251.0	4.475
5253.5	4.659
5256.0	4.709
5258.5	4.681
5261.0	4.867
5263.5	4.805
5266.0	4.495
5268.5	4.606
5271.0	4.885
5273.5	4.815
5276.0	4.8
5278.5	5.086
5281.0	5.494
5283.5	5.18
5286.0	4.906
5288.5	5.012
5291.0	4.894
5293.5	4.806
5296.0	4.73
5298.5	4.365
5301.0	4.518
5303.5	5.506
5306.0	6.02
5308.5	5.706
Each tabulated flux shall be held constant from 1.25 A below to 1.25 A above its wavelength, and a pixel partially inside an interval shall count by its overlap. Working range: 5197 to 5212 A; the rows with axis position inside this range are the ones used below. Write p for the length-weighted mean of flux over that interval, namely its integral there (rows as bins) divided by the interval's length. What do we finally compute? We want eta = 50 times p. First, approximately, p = 4.9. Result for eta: 246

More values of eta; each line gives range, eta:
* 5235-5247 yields 247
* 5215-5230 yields 239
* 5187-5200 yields 265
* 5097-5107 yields 234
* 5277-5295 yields 252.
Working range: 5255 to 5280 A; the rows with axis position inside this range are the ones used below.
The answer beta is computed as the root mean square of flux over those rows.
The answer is 4.78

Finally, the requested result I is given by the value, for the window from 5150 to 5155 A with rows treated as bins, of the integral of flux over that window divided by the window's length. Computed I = 3.69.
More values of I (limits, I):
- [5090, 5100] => 5.28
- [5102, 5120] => 4.82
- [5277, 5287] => 5.16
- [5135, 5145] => 4.34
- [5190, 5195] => 5.70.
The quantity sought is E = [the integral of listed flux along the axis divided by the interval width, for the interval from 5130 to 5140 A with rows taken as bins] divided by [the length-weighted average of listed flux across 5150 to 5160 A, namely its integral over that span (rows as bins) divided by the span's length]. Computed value 1.09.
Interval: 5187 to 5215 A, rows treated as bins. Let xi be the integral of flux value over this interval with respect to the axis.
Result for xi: 143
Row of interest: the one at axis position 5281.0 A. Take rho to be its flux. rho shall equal 5.494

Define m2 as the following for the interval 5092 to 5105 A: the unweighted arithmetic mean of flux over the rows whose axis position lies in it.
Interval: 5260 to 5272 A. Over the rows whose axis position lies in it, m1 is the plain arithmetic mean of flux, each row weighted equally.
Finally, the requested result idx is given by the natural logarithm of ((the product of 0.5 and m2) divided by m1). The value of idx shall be -0.64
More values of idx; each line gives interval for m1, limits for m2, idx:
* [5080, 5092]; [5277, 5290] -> -0.77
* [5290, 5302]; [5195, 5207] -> -0.61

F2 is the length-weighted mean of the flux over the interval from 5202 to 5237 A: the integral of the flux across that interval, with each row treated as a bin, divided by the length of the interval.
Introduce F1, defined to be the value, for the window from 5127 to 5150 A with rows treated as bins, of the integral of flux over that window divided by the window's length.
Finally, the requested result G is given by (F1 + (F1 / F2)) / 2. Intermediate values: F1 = 4.64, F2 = 4.89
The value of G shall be 2.80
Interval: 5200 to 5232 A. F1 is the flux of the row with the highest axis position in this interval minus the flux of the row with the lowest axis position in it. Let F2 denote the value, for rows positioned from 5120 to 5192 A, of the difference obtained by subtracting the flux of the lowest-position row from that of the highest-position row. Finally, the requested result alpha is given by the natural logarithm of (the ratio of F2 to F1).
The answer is 3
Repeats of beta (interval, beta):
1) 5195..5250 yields 4.90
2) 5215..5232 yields 4.79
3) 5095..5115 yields 4.78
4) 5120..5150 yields 4.68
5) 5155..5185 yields 4.64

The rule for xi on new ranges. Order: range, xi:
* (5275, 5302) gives 132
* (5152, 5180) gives 125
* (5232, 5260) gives 135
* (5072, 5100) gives 149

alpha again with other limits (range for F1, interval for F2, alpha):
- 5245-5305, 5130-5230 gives 0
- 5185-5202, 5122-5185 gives 3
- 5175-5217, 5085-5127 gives 2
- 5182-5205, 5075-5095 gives 0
